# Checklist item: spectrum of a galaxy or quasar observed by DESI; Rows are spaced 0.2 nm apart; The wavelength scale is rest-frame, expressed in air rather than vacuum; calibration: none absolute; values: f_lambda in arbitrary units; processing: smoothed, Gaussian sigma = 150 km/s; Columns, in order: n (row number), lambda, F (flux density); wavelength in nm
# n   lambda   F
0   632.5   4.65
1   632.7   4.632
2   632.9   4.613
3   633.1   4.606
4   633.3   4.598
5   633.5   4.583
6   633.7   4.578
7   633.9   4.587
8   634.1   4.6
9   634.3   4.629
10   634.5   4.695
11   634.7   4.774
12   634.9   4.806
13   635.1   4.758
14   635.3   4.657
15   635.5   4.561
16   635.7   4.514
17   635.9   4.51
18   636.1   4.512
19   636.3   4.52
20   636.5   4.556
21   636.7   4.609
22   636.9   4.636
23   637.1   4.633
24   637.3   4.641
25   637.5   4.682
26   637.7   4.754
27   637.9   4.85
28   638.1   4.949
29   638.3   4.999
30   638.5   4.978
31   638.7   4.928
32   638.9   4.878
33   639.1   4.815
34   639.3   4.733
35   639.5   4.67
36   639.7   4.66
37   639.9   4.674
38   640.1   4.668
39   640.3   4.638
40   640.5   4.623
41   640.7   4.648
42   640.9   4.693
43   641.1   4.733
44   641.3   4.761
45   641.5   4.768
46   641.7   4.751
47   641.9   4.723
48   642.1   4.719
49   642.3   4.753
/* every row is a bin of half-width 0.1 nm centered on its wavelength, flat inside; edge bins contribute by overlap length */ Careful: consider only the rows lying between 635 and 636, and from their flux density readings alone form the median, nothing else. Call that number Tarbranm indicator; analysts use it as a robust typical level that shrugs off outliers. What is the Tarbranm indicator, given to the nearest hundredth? 4.56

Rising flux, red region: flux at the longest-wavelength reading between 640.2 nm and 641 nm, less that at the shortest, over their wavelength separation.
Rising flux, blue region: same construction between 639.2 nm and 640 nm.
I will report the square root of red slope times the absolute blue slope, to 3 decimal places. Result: 0.095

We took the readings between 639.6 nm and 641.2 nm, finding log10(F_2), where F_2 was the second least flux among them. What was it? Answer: 0.666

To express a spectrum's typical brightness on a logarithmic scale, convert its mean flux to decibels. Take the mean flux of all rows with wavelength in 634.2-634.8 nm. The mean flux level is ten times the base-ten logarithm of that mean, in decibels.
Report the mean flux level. 6.72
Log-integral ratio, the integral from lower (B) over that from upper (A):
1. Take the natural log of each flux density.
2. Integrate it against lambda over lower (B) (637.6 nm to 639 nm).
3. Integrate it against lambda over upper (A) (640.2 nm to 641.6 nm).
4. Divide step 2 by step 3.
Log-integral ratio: 1.028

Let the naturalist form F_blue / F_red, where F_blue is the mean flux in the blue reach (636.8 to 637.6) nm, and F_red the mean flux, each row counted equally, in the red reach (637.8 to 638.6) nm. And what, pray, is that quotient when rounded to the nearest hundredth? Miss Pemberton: 0.94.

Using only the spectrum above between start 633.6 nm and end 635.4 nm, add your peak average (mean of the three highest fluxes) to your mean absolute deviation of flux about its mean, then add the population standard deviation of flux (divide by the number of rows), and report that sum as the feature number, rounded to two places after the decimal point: 4.93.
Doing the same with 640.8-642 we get 4.81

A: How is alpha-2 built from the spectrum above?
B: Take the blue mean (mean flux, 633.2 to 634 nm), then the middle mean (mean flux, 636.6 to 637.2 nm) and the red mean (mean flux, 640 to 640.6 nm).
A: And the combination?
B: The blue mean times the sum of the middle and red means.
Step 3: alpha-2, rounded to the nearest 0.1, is 42.5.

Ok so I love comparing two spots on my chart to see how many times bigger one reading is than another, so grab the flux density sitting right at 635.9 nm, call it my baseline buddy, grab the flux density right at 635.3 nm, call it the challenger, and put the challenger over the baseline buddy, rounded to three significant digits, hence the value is 1.03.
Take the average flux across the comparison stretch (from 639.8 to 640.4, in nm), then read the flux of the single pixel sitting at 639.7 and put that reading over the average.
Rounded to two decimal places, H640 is 1.00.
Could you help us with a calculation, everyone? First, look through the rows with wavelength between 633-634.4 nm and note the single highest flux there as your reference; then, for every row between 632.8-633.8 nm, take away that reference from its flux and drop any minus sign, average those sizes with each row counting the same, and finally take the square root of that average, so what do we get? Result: 0.18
